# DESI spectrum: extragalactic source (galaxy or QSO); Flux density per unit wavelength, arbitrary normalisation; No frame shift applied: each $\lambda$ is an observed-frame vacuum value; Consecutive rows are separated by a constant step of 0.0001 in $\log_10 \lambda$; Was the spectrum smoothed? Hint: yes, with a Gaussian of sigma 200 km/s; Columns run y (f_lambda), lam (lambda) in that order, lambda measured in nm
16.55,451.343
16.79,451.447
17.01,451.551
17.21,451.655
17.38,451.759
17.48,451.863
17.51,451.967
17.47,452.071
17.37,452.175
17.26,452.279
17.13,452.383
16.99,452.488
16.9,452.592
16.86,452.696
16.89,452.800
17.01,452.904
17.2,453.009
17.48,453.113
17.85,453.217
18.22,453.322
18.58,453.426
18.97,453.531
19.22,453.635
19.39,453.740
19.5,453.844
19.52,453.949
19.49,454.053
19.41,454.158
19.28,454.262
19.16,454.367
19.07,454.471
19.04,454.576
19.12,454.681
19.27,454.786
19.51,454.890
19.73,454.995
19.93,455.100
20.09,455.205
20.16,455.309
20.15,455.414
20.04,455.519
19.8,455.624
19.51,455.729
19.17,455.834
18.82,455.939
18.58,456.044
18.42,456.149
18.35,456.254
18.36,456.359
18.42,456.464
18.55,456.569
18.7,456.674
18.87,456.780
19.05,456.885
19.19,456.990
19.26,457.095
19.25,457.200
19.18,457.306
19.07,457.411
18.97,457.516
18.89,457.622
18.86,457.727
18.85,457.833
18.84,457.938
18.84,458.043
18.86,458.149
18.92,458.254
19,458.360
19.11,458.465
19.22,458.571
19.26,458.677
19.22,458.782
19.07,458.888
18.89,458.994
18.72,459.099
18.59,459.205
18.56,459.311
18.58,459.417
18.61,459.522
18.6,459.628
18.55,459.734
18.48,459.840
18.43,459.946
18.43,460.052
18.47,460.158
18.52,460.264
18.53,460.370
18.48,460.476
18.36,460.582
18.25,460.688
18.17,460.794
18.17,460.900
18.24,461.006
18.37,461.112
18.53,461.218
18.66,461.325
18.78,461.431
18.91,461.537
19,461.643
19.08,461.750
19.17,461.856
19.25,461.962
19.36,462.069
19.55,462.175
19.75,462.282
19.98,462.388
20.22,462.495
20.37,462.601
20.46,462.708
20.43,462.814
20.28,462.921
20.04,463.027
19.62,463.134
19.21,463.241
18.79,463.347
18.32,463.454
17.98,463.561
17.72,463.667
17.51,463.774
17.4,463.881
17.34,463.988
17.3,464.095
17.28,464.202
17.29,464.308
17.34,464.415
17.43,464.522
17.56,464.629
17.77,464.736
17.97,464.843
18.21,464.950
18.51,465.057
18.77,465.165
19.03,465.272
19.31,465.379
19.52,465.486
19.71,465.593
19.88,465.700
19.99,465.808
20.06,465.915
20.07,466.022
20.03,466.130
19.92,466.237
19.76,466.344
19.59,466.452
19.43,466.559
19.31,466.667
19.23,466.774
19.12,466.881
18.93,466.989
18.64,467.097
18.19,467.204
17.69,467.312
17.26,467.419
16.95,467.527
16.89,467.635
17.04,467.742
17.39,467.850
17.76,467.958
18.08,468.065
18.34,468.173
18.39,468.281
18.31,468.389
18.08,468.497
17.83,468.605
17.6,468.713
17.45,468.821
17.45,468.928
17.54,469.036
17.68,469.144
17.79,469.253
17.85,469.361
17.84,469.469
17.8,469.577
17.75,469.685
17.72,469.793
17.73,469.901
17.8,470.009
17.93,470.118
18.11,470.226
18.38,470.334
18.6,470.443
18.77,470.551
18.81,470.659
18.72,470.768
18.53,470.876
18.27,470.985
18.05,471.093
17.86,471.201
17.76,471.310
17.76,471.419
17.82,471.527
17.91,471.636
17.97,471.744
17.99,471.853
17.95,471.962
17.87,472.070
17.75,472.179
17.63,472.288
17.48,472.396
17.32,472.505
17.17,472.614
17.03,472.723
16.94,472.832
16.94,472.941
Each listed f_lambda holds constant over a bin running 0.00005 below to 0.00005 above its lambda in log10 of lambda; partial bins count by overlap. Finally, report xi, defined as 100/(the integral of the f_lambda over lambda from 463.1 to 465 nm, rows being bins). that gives 2.94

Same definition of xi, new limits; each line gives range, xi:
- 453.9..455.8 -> 2.69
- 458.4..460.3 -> 2.81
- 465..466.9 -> 2.70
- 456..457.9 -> 2.80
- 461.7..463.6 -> 2.69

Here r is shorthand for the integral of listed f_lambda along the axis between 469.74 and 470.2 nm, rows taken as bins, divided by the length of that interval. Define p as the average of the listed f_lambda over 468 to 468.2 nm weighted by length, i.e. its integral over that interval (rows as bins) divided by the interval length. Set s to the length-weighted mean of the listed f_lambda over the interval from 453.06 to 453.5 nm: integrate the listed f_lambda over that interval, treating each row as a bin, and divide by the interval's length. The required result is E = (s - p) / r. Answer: -0.01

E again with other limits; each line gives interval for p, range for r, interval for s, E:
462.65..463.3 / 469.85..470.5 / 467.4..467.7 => -0.17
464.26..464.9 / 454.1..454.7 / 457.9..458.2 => 0.07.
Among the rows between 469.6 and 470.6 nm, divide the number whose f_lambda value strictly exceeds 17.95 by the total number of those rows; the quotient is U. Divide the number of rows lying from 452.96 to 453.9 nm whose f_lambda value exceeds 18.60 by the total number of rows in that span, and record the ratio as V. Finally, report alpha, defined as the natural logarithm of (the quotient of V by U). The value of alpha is 0.0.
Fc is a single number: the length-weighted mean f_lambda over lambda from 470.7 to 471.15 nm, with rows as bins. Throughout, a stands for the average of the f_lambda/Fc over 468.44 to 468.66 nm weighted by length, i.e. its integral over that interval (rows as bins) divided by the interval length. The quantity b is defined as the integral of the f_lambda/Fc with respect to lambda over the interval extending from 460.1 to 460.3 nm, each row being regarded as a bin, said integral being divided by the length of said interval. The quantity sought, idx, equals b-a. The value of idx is 0.03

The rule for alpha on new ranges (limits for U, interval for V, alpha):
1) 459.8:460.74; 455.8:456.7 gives -1.1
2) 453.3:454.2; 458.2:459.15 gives 0.0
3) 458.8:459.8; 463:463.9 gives -0.8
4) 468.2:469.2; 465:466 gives 1.0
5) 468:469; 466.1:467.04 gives 0.6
